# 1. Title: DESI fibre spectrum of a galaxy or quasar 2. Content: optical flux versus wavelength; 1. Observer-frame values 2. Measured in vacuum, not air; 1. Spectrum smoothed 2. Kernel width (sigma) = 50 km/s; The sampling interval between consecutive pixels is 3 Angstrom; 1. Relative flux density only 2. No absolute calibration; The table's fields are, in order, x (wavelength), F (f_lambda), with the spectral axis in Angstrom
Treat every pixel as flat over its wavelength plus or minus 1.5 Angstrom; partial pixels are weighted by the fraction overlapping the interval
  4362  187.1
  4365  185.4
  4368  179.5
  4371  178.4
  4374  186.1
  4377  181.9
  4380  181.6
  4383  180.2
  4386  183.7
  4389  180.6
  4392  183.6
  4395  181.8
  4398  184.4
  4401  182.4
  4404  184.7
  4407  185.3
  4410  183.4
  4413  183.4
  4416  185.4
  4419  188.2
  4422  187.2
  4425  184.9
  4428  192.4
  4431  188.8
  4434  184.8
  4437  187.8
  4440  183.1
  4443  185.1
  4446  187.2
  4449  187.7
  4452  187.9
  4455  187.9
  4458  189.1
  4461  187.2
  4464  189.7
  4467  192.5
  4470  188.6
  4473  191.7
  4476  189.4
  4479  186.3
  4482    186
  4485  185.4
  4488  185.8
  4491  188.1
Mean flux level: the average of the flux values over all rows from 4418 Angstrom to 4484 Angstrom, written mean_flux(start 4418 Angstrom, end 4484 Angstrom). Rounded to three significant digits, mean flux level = 188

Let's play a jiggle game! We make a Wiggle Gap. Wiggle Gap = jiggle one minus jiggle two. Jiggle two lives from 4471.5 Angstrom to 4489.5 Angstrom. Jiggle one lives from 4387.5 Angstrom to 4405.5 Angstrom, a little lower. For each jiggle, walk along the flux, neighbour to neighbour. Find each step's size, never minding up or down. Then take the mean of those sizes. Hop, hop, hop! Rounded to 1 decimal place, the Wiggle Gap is 1.0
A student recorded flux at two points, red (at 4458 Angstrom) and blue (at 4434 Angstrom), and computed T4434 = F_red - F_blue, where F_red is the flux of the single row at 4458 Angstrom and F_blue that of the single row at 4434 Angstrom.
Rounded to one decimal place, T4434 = 4.3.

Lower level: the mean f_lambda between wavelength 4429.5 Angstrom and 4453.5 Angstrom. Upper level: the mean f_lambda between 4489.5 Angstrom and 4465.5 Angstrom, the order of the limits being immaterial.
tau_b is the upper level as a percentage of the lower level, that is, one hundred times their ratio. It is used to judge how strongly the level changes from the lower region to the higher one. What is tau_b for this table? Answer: 101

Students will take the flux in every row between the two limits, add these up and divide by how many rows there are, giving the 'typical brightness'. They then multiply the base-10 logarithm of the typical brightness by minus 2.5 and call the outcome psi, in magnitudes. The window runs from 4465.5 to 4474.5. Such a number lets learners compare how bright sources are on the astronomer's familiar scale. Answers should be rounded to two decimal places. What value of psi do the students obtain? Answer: -5.70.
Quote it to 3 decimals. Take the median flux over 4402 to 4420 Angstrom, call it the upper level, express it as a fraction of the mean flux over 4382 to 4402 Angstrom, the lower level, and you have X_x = 1.014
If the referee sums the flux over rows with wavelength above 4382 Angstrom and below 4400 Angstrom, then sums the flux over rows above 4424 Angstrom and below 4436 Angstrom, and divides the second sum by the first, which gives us 0.7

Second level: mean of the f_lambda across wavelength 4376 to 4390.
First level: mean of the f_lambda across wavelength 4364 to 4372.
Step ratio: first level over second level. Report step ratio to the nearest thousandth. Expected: 0.997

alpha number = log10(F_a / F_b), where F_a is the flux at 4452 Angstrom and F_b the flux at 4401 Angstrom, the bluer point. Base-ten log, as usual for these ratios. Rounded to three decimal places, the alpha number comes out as 0.013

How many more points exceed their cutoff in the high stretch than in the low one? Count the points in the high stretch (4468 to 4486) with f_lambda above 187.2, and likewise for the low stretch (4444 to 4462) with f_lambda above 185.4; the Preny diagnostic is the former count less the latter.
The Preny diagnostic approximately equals -3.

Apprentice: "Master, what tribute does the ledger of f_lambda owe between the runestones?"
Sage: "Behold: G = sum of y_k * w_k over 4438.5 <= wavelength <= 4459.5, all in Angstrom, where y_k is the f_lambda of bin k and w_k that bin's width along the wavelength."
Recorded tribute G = 3924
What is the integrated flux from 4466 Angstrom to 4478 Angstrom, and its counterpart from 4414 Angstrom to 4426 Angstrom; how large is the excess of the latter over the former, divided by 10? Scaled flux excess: -5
